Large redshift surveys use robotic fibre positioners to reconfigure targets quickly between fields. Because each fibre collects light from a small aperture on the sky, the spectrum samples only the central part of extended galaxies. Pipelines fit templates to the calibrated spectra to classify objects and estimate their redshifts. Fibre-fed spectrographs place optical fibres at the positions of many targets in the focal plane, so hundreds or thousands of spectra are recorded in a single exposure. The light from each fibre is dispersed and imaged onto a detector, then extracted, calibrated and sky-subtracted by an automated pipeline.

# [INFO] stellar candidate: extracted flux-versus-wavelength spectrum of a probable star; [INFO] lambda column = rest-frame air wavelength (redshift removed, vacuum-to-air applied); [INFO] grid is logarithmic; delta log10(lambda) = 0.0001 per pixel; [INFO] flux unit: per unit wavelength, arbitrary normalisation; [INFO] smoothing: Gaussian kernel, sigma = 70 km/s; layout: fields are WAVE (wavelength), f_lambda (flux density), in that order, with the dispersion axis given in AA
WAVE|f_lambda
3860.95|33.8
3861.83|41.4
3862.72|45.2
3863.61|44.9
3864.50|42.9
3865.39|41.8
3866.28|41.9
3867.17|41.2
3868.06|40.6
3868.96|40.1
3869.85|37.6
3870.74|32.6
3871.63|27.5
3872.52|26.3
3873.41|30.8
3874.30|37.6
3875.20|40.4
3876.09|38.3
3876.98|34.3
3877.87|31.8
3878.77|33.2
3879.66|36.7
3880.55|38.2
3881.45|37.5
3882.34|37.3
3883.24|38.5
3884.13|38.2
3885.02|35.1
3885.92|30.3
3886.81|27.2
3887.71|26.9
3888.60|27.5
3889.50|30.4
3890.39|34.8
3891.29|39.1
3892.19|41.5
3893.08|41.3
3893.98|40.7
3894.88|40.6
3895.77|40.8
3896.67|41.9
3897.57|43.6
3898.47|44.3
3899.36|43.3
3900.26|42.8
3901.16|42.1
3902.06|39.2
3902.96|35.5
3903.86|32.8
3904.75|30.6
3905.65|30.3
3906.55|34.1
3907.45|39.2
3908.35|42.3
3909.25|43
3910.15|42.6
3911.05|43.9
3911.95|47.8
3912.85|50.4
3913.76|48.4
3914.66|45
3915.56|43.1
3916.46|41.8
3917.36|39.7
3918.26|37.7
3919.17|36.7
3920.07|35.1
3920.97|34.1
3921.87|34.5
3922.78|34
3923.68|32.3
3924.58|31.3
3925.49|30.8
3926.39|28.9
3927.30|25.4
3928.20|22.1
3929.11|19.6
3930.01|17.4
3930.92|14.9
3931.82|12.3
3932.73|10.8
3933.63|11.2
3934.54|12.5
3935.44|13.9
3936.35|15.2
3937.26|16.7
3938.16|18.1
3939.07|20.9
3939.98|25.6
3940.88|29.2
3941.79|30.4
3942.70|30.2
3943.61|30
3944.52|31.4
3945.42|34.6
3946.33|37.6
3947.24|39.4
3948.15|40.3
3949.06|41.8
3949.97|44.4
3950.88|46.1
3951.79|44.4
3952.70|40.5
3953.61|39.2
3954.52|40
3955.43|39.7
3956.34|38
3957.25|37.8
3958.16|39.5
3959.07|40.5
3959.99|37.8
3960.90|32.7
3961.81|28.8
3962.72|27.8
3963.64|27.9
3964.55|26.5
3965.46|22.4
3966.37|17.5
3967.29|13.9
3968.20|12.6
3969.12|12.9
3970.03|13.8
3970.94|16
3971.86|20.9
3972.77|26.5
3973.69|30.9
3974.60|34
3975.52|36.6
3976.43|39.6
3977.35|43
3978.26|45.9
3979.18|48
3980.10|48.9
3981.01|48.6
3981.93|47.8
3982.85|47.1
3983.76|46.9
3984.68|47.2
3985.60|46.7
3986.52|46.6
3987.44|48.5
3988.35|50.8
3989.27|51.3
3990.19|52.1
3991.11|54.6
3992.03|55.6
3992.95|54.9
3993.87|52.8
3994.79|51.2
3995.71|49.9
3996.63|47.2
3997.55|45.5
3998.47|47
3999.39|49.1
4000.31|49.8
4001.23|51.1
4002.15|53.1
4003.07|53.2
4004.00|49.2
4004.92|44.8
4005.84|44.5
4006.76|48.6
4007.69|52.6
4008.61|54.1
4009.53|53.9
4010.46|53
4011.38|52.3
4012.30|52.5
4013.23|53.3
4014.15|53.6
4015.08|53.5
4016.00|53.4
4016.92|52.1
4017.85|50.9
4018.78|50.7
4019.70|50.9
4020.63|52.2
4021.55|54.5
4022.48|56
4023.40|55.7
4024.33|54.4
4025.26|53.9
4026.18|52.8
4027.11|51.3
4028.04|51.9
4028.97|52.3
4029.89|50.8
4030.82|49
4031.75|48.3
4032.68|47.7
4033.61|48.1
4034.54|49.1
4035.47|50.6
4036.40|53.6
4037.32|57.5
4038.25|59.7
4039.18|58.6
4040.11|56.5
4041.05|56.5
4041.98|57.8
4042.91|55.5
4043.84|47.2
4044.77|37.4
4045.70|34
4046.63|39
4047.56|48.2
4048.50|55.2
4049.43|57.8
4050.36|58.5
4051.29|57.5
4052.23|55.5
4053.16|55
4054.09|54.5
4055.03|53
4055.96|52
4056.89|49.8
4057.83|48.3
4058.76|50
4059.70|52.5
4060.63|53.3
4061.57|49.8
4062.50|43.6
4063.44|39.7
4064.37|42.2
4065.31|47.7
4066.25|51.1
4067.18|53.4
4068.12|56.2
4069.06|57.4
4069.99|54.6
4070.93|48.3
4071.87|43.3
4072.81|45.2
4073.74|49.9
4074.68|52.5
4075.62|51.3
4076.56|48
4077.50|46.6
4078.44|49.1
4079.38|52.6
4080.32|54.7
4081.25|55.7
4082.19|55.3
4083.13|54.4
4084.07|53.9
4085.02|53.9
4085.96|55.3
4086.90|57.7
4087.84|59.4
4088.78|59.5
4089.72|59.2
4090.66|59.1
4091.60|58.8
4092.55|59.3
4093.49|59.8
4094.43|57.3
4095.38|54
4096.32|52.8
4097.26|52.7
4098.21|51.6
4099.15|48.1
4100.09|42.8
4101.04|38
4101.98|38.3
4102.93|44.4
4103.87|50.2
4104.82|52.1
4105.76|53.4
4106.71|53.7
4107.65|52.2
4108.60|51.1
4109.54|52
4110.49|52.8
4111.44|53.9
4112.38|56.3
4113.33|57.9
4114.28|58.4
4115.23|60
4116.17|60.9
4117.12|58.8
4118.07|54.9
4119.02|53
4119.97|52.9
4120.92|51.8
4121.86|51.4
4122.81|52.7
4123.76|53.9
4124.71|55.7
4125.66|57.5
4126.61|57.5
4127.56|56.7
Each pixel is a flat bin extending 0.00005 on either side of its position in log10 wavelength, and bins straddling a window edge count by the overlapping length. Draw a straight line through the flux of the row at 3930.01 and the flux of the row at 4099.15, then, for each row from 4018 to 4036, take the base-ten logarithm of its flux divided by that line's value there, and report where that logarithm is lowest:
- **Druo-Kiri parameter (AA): 4032.68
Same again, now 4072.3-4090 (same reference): 4072.81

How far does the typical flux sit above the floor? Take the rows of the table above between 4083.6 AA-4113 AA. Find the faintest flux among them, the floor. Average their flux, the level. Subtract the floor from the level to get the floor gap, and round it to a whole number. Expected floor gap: 15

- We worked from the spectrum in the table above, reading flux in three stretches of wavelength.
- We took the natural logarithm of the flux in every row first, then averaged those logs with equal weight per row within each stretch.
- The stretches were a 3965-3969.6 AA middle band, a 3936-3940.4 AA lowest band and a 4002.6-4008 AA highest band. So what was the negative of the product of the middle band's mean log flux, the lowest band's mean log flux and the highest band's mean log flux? -31.3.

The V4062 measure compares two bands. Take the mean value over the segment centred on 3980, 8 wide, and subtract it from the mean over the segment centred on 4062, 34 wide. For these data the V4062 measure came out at 4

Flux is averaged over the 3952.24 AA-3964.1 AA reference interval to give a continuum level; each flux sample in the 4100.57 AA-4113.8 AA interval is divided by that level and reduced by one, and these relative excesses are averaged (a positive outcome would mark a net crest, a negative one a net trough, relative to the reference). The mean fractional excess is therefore 0.395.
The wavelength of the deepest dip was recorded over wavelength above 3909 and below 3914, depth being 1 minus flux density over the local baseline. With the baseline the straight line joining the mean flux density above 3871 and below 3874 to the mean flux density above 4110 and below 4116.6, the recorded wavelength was 3910.15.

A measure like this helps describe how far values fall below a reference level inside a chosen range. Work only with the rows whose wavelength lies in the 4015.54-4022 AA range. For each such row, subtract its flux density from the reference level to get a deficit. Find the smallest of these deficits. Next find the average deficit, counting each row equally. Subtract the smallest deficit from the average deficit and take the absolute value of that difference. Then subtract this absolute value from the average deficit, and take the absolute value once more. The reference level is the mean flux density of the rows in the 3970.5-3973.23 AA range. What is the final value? 33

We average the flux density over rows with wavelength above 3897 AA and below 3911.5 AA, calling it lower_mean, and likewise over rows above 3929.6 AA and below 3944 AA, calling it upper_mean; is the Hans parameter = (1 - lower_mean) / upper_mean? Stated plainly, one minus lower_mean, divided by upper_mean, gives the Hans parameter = -2.0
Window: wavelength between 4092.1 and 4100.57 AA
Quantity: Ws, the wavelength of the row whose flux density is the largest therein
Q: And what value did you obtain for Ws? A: 4093.49 AA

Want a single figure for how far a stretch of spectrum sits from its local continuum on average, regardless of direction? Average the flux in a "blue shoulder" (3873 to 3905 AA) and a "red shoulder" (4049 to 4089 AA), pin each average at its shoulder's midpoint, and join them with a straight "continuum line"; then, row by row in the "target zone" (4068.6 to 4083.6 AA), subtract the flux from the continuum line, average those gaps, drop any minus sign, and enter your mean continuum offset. 1.5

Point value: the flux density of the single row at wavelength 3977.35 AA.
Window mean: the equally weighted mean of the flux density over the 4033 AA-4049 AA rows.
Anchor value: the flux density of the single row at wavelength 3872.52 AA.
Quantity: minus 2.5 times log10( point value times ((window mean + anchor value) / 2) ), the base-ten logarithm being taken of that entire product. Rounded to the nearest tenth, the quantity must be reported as -8.0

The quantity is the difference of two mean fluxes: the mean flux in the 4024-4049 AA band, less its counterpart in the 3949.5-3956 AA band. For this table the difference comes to 9.0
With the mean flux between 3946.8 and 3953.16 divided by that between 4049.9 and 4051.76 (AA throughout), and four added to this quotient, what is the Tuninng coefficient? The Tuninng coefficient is 4.73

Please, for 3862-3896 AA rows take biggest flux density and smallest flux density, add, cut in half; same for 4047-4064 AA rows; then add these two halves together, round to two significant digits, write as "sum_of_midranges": 85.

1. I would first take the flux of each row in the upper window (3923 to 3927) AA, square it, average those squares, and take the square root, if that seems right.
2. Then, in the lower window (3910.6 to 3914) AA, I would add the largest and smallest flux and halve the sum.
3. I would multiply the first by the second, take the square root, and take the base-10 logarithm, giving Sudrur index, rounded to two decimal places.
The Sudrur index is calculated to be 1.58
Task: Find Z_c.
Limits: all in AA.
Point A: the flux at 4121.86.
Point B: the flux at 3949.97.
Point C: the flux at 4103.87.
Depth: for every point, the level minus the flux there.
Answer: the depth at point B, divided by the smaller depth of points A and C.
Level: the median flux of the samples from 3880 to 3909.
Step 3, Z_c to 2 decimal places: 0.46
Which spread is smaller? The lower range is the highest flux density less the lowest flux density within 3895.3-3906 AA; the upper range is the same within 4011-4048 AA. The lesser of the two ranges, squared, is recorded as 196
